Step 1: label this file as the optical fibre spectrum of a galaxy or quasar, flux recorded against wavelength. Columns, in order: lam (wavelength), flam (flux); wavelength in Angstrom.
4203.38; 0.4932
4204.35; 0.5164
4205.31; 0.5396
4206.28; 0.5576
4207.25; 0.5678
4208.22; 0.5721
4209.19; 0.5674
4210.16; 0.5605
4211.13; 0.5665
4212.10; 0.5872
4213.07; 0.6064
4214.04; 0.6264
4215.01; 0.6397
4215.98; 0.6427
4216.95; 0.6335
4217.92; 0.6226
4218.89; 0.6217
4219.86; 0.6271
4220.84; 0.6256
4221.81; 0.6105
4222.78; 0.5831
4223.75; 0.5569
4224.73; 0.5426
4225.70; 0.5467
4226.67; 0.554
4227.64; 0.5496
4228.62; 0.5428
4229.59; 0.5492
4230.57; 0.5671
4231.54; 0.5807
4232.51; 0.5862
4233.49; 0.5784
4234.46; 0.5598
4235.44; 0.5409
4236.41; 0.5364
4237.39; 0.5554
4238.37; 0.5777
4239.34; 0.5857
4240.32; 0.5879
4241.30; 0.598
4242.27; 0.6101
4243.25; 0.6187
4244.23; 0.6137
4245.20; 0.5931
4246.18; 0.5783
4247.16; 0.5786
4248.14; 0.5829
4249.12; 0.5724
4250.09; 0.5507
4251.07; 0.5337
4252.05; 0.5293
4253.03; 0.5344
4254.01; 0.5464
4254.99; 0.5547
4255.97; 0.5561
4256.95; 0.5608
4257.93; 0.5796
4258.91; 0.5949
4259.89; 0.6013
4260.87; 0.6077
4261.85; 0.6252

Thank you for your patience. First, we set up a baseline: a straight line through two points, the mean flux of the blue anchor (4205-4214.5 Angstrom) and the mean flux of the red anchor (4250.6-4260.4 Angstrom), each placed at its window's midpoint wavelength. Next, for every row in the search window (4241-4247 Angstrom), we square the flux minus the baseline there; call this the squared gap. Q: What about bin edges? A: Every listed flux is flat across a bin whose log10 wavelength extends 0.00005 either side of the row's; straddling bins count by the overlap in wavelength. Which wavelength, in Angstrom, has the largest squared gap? 4243.25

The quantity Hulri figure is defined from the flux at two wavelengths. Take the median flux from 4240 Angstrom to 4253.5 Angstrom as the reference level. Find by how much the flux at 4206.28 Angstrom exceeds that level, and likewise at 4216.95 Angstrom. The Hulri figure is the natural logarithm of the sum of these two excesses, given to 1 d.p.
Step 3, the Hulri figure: -3.5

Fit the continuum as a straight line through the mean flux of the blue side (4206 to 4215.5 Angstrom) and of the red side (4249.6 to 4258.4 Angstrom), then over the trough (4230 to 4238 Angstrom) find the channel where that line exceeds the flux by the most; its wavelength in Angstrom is 4236.41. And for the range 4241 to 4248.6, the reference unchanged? 4246.18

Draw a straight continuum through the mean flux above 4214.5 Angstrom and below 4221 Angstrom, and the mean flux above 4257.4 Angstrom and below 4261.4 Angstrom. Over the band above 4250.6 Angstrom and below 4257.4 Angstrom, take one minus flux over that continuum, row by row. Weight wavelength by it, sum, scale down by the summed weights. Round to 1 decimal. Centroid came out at 4253.6 Angstrom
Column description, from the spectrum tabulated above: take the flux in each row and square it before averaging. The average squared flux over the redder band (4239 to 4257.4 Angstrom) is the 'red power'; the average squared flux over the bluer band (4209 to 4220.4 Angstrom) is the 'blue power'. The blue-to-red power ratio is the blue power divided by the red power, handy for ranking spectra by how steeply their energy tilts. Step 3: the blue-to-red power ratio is 1.13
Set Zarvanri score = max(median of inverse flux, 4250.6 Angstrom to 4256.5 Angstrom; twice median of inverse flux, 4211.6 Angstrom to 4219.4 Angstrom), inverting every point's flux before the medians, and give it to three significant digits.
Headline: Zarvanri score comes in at 3.20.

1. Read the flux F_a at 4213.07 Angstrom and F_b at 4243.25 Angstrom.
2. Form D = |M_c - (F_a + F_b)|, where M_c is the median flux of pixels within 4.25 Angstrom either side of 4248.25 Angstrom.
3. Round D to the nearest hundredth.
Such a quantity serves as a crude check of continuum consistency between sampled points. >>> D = 0.65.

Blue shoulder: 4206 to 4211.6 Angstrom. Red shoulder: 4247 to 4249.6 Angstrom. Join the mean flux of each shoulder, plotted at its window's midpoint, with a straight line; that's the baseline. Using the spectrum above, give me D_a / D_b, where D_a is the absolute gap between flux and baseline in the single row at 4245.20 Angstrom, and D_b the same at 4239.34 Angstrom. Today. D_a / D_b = 1.5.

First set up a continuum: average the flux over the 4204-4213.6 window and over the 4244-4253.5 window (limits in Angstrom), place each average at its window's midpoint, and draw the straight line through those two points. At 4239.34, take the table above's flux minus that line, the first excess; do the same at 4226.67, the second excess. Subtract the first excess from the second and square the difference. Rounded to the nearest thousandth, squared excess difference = 0.001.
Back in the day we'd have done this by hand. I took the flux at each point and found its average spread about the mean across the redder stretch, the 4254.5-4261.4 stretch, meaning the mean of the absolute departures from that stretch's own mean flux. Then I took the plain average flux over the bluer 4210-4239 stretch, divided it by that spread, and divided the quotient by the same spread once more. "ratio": 1624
